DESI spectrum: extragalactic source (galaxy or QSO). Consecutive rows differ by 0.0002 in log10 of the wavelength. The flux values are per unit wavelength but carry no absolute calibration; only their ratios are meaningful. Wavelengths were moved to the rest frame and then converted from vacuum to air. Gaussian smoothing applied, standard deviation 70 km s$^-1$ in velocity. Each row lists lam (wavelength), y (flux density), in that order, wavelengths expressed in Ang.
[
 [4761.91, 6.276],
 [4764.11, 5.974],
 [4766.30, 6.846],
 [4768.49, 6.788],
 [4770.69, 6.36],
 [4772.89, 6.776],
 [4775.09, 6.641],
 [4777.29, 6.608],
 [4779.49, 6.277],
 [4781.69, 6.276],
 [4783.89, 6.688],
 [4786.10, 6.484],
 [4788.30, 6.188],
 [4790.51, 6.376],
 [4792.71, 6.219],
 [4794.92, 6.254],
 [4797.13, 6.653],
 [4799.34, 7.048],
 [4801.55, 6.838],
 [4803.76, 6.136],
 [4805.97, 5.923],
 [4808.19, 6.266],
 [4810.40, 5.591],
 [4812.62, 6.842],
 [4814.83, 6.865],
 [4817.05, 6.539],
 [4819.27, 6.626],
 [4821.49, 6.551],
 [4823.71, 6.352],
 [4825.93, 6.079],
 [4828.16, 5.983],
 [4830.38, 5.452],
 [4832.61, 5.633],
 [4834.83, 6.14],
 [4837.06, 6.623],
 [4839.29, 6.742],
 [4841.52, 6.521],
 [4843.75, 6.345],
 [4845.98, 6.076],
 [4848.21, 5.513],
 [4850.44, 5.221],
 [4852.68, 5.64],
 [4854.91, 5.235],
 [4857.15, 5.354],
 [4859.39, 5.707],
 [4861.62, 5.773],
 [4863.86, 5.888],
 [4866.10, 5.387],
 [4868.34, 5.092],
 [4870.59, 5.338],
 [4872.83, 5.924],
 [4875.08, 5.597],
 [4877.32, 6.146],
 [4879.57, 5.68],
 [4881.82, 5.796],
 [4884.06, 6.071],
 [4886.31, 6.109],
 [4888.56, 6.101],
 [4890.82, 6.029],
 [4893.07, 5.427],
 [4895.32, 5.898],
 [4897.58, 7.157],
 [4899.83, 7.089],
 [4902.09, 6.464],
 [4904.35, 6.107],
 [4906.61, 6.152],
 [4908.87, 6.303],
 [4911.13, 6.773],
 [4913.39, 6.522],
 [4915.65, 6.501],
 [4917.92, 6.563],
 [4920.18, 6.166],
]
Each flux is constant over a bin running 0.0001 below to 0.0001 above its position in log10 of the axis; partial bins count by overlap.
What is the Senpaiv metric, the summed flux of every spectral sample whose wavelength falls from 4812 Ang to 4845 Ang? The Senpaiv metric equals 95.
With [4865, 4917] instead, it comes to 140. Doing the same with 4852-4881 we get 73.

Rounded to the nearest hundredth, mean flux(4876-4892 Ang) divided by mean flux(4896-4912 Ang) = 0.91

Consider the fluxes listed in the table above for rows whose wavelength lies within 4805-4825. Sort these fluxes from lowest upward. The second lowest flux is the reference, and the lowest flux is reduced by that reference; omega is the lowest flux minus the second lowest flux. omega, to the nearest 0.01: -0.33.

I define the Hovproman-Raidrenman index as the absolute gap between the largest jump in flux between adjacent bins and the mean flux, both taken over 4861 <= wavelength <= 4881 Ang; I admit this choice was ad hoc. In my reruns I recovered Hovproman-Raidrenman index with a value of 5.06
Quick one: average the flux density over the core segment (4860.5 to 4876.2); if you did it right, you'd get 5.6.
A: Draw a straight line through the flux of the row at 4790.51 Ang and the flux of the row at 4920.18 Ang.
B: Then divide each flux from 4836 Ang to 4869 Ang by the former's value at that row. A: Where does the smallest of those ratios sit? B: 4868.34 Ang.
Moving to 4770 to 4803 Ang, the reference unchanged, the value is 4788.30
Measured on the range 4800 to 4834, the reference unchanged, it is 4830.38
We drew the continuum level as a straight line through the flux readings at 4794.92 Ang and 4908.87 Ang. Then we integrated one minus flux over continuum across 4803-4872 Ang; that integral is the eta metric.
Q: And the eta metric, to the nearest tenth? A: 3.2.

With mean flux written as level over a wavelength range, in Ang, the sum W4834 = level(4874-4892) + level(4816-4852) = 12.1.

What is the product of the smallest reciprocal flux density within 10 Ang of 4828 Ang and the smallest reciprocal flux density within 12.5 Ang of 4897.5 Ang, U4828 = 0.0211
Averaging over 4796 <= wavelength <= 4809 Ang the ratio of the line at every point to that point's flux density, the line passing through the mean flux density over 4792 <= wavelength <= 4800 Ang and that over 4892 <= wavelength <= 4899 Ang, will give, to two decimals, 1.01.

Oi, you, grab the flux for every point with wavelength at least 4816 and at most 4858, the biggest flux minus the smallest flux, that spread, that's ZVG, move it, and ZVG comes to 1.52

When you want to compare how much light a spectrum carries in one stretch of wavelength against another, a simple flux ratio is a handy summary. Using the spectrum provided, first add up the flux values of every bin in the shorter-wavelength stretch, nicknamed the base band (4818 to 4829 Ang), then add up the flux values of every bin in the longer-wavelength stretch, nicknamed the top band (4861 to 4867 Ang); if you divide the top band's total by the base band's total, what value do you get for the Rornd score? 0.5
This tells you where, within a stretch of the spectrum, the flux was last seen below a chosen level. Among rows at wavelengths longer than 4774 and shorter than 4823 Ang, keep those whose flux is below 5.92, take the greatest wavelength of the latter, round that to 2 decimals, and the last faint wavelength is 4810.40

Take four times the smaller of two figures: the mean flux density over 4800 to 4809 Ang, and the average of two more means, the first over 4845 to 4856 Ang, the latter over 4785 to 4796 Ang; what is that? 23.7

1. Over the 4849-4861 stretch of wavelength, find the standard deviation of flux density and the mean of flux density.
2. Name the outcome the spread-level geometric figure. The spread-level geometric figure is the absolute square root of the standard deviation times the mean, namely 1.1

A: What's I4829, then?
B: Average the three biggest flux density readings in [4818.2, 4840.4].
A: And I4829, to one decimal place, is 6.7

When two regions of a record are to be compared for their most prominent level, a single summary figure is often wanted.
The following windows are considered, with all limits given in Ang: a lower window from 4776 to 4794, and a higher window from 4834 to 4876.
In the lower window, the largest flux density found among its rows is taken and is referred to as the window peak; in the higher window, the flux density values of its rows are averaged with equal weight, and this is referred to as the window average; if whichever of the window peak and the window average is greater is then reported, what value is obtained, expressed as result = 6.69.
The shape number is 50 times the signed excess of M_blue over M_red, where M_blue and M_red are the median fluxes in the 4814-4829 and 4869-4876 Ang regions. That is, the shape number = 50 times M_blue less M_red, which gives 47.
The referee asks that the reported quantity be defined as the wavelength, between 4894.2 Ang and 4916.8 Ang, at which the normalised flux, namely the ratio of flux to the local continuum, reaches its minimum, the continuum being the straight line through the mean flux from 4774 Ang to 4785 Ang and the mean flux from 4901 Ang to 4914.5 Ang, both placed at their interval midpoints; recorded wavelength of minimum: 4895.32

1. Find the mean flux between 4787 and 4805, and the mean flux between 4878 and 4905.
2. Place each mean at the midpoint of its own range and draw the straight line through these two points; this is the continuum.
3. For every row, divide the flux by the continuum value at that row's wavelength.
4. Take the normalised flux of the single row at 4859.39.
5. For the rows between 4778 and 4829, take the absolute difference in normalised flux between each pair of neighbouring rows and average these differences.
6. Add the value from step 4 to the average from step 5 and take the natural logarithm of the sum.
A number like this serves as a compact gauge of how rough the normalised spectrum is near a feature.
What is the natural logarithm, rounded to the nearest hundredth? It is -0.04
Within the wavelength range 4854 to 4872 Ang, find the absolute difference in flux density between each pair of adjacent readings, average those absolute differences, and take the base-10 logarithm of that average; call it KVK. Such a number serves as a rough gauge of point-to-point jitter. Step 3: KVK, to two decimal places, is -0.62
